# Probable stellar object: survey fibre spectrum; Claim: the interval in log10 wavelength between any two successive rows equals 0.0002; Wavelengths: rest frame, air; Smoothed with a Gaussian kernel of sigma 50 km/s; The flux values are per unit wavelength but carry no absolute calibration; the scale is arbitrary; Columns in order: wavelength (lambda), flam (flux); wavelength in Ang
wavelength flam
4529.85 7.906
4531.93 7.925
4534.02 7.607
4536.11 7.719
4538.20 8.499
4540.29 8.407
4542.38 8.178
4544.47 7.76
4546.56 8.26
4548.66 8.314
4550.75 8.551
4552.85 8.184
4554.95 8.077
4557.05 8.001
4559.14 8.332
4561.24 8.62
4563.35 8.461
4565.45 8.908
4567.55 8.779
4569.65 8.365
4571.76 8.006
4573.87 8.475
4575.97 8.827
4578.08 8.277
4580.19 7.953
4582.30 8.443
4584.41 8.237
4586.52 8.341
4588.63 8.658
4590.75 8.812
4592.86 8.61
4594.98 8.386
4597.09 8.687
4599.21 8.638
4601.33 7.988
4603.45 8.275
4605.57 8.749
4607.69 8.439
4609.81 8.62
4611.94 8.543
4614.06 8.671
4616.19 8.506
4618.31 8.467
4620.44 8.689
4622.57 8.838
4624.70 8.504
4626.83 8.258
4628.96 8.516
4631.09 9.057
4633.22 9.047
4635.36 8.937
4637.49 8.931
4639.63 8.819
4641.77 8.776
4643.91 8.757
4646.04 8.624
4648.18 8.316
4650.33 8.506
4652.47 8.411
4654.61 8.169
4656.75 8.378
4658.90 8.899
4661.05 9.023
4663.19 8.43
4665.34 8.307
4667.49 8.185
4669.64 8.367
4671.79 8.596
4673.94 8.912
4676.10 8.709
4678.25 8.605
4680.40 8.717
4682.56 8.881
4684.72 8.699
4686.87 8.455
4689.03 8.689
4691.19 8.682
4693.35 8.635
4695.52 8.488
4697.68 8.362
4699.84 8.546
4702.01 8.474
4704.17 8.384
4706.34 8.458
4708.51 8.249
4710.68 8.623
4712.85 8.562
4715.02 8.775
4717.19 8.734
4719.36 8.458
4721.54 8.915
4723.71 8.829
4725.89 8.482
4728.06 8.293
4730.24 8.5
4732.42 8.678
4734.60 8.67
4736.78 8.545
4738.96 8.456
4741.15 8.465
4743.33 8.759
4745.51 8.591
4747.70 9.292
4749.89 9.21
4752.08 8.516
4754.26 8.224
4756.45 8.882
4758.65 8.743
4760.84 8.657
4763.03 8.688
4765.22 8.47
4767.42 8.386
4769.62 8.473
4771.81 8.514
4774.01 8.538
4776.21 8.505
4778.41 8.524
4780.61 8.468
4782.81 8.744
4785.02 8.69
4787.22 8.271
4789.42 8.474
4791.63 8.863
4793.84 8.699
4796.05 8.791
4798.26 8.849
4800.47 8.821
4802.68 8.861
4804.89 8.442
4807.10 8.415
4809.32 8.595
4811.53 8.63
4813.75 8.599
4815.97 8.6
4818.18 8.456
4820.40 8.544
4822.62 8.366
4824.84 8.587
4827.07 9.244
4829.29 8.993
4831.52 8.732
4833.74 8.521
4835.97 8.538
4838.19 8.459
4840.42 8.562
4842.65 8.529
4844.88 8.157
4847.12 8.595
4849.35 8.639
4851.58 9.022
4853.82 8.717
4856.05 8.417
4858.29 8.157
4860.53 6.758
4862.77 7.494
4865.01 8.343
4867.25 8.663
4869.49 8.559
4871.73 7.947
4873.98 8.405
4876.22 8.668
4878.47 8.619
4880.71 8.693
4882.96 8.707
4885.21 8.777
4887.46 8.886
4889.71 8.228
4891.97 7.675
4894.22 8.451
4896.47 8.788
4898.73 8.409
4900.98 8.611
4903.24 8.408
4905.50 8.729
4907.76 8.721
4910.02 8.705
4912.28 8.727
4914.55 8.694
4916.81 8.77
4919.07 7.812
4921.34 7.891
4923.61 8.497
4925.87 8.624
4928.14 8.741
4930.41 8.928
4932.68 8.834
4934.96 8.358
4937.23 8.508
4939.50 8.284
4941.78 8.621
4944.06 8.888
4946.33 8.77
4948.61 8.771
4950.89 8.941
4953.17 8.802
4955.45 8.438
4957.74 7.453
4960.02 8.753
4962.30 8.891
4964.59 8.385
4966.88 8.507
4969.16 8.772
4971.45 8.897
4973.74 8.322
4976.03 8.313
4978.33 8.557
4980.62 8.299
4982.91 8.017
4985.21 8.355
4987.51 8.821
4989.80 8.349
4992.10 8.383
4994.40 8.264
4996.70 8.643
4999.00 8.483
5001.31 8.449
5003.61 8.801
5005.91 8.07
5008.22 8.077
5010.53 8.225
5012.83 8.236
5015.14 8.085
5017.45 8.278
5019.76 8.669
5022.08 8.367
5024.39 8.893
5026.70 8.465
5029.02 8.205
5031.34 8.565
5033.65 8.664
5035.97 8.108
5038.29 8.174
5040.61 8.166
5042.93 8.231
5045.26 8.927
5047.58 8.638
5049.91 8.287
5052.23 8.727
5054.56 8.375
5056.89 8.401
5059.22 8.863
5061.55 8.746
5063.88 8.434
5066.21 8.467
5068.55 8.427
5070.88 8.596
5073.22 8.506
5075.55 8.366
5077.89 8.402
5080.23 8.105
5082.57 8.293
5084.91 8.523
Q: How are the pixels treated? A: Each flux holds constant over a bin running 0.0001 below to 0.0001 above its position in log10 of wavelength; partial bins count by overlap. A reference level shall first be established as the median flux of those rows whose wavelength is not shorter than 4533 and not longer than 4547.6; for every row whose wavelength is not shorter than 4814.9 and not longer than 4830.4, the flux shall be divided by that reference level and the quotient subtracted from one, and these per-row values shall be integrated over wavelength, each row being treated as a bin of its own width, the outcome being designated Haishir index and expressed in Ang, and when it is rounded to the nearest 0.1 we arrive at -1.0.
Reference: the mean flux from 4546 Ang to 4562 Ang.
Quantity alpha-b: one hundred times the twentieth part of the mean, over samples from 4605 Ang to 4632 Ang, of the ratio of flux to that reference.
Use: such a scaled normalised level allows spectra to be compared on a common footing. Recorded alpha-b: 5.188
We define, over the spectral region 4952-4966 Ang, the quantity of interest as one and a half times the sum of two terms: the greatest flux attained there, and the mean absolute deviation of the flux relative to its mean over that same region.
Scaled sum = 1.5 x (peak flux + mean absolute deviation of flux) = 13.9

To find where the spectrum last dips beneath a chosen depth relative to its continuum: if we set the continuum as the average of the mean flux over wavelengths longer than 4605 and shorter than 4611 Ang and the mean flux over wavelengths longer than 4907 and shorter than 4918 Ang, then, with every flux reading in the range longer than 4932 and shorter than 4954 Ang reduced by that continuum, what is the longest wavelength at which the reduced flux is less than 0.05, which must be 4941.78 Ang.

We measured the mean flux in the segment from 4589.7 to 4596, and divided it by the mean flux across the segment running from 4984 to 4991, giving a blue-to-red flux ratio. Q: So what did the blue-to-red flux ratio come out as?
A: 1.01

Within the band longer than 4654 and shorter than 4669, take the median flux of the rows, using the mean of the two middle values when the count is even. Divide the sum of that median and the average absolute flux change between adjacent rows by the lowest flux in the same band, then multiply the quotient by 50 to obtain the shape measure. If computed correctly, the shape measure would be 53.0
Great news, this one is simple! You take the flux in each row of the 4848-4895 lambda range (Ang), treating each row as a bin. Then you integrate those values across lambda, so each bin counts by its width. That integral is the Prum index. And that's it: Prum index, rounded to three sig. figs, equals 394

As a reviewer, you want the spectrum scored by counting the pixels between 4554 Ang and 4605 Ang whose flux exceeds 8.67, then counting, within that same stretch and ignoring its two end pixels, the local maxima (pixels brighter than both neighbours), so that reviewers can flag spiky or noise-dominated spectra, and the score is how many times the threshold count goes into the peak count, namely 1.2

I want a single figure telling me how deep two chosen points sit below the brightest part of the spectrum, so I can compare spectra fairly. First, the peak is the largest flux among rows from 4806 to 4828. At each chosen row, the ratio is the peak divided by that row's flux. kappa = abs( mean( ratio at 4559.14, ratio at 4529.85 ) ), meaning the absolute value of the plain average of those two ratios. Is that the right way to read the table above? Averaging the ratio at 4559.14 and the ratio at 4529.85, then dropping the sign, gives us 1.14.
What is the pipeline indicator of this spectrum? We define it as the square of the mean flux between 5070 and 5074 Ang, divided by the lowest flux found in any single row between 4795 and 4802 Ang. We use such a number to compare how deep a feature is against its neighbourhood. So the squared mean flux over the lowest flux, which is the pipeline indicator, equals 8.3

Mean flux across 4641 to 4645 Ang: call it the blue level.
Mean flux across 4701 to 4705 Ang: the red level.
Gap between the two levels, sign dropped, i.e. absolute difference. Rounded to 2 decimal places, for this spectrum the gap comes 0.34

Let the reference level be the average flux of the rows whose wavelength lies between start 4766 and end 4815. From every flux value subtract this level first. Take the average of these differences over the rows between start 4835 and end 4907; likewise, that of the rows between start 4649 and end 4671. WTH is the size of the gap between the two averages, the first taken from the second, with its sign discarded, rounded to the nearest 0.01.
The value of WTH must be 0.04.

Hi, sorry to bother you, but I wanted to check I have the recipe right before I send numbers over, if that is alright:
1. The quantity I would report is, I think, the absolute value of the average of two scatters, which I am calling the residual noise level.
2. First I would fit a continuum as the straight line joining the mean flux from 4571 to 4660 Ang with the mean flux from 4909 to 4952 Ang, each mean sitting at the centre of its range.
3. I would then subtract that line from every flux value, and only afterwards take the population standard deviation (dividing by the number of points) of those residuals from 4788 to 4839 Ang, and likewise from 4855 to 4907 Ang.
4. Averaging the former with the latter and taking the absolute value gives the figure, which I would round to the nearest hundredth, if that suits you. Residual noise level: 0.35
